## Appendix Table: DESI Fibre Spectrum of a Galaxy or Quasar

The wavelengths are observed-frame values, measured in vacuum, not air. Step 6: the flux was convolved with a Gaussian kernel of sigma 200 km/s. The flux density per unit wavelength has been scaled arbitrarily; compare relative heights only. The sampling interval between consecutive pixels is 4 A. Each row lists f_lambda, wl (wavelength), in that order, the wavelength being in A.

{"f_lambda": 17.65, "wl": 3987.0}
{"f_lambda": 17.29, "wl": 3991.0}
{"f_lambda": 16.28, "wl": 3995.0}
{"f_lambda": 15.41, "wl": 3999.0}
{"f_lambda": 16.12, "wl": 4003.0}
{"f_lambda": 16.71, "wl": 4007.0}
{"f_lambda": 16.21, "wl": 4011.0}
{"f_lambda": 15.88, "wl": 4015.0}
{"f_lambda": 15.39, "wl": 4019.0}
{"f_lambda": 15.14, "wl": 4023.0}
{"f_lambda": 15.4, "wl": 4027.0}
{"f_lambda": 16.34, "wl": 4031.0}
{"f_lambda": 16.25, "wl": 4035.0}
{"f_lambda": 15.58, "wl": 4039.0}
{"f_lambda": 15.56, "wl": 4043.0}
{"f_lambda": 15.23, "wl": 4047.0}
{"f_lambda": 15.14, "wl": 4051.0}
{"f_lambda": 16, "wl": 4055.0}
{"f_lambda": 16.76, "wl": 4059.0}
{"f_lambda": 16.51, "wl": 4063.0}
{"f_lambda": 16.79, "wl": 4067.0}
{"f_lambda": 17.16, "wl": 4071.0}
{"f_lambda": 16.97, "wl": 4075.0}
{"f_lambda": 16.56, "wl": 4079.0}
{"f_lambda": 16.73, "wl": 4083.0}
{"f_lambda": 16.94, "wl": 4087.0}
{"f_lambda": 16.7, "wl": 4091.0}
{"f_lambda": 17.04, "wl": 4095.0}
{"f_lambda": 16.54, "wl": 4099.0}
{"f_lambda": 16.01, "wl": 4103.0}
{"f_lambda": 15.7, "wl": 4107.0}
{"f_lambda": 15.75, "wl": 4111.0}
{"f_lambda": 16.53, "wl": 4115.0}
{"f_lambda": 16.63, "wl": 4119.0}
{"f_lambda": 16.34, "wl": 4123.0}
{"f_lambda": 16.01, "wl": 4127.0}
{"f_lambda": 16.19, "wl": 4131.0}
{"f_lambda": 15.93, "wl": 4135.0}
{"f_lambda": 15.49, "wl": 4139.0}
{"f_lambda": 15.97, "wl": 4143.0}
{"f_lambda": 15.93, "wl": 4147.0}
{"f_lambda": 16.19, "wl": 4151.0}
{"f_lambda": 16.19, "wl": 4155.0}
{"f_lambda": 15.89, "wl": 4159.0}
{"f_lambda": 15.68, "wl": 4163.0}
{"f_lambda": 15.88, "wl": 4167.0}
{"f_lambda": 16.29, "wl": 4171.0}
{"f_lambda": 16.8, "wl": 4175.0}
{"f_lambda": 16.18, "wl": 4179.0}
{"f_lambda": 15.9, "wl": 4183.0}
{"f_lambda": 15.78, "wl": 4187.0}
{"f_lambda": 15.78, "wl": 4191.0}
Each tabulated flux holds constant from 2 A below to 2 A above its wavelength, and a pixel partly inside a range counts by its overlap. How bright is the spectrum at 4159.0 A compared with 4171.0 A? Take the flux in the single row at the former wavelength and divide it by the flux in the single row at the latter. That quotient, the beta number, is 0.98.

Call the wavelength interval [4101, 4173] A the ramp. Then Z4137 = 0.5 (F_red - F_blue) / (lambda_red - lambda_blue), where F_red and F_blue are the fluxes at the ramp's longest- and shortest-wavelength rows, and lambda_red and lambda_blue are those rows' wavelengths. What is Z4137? 0.002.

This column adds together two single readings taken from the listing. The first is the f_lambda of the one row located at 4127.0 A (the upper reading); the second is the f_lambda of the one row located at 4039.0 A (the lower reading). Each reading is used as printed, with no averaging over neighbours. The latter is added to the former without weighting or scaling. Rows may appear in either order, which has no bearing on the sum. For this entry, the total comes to 31.6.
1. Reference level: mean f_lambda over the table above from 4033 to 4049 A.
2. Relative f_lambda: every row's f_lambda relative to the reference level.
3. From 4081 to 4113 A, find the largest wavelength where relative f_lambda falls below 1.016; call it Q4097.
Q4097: 4111.0 A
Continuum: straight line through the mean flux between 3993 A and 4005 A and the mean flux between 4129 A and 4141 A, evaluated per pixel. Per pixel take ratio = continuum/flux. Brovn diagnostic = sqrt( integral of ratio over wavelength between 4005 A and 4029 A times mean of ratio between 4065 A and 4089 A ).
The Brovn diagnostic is 4.8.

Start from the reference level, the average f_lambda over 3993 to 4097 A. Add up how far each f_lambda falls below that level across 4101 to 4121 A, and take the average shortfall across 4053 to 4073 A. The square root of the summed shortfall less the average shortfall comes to 0.87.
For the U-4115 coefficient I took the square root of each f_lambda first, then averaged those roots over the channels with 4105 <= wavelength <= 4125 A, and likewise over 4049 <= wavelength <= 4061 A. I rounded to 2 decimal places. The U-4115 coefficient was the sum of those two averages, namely 8.02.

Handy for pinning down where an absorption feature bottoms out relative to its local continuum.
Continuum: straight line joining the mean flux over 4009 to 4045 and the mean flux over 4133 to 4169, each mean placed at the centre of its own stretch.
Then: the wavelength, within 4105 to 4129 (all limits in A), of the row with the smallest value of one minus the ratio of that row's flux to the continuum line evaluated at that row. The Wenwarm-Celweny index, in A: 4119.0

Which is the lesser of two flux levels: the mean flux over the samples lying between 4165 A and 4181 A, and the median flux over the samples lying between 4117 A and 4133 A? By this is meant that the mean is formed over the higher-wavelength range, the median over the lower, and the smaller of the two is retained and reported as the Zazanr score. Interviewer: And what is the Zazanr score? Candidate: 16.3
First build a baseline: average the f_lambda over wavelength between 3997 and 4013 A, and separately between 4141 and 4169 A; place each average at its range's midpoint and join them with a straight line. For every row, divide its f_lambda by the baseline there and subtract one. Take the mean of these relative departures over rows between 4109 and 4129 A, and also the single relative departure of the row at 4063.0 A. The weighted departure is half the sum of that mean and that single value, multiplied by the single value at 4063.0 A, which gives 0.0006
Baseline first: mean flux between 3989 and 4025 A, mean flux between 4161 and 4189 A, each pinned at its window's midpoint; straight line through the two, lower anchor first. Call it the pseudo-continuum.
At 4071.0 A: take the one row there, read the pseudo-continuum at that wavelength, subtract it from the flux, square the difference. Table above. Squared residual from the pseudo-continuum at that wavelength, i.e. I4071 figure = 1.22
